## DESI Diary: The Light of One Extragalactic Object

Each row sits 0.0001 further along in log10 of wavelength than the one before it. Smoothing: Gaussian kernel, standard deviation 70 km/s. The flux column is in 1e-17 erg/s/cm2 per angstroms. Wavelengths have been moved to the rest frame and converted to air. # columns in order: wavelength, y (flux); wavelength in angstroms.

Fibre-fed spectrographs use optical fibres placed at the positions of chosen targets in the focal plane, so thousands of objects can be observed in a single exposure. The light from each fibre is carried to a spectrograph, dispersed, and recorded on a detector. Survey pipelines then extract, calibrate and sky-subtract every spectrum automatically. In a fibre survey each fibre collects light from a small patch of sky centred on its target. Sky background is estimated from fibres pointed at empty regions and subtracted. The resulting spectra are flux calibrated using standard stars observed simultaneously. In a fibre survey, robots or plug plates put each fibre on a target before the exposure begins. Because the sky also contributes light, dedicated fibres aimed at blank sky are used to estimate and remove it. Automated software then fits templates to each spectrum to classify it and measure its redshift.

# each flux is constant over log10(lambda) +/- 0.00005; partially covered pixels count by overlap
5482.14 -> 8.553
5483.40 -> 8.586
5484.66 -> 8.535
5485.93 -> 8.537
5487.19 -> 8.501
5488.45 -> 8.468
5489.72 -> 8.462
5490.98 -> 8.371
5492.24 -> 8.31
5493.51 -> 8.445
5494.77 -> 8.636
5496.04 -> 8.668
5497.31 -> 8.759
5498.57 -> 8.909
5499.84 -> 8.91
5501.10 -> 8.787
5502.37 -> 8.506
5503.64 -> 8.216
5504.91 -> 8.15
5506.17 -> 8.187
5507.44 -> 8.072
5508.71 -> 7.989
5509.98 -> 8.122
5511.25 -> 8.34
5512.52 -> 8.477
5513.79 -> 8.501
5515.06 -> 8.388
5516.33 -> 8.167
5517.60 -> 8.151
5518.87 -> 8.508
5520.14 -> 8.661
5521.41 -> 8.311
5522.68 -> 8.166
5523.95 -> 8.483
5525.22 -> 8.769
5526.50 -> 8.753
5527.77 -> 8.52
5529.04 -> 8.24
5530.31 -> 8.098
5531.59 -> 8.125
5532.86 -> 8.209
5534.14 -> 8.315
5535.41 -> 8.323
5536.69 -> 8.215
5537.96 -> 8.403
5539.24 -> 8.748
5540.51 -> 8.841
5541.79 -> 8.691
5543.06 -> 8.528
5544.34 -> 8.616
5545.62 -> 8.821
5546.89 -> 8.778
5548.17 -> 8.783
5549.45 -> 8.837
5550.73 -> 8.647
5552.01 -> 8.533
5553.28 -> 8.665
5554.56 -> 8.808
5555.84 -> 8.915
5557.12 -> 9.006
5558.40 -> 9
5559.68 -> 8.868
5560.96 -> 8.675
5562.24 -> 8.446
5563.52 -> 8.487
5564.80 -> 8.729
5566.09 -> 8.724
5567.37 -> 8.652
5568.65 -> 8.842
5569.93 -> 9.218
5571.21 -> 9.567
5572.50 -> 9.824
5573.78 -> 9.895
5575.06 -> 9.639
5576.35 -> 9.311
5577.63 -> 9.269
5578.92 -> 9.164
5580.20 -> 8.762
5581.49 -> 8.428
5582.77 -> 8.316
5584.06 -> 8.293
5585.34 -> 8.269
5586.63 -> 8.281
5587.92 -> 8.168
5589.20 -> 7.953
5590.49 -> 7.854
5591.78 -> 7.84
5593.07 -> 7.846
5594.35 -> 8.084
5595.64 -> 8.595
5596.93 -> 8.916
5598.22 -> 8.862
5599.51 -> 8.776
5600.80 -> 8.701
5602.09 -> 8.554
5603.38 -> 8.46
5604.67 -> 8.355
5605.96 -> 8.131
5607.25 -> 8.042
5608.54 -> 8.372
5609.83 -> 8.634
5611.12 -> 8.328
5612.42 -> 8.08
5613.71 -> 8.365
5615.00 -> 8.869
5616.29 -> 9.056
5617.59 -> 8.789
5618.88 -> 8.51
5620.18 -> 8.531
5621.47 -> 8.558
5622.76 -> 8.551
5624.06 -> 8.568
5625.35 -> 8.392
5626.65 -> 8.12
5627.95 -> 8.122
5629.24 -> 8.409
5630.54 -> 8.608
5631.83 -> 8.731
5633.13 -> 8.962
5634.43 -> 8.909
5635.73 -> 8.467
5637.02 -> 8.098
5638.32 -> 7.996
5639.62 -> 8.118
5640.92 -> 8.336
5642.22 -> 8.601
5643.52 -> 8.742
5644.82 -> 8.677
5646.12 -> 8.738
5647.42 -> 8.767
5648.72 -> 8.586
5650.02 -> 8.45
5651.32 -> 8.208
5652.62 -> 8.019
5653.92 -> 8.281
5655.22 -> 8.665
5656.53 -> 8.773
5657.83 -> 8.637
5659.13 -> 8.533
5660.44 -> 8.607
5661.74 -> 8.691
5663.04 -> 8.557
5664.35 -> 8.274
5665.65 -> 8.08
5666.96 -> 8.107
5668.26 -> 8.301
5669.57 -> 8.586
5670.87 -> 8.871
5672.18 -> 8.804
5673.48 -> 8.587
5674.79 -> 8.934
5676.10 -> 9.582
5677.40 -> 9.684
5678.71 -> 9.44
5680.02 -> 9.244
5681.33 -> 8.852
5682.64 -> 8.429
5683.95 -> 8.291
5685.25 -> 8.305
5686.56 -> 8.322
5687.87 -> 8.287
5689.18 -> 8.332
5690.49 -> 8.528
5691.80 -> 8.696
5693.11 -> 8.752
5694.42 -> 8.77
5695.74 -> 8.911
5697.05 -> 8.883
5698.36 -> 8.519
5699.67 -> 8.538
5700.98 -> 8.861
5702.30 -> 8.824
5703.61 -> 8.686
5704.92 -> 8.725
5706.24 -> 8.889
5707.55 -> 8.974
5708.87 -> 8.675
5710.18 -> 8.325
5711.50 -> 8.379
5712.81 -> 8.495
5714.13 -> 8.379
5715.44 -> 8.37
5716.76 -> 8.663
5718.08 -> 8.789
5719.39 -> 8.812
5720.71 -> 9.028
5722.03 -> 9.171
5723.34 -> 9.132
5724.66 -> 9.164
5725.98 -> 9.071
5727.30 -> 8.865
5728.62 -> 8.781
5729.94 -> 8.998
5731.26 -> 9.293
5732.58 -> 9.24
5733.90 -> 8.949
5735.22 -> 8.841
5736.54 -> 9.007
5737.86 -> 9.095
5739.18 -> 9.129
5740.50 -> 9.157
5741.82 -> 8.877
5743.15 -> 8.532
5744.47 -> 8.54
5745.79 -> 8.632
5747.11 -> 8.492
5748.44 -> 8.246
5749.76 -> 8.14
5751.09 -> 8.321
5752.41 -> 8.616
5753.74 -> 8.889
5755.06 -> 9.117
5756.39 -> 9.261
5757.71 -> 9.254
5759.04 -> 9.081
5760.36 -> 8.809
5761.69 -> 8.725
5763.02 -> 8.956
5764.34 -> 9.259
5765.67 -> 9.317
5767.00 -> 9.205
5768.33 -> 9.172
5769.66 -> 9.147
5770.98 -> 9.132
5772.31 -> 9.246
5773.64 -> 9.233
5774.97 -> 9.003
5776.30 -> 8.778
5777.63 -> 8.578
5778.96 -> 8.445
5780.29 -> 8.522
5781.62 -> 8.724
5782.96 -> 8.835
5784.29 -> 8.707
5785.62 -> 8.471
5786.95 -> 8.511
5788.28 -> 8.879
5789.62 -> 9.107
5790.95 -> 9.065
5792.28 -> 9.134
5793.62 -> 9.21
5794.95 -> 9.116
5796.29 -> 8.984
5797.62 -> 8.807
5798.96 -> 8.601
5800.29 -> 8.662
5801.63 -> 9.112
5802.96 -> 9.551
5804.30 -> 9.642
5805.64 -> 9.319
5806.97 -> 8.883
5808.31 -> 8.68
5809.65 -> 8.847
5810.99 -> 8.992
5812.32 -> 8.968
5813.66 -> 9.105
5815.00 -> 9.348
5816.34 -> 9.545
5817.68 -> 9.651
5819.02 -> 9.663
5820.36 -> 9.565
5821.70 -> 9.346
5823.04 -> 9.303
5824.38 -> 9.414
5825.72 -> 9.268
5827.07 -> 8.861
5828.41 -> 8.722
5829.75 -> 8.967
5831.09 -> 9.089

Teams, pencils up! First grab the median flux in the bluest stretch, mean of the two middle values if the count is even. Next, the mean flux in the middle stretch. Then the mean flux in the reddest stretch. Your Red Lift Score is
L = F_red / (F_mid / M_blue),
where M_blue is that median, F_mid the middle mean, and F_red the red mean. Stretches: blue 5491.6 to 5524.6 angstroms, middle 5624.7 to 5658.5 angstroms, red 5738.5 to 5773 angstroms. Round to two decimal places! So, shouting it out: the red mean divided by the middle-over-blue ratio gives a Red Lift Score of 8.83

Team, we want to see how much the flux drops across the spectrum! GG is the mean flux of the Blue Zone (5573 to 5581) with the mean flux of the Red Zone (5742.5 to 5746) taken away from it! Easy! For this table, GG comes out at 0.8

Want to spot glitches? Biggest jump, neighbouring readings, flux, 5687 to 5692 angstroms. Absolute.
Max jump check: 0.20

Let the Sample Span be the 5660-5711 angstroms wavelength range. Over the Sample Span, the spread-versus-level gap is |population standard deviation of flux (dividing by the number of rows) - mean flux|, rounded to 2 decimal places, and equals 8.32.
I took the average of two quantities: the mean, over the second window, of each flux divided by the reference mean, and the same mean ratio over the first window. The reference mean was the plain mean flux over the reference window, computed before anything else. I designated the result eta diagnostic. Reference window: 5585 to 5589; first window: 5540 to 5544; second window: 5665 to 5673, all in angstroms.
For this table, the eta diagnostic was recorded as 1.04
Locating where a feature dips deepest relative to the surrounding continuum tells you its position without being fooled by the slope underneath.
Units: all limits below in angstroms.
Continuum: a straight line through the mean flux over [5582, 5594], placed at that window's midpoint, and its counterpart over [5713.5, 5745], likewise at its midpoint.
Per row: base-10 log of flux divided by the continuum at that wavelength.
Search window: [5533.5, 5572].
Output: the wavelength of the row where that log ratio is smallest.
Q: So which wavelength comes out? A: 5536.69 angstroms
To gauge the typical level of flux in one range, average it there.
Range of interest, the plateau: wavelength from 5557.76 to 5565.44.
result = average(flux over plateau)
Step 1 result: 8.7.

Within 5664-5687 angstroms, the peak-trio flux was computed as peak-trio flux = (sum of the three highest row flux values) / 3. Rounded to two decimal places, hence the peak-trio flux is 9.57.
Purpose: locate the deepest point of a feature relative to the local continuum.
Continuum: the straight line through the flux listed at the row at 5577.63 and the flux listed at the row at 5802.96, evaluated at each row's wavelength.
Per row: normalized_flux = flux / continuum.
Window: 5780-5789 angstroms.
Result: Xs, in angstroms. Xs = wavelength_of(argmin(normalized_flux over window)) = 5785.62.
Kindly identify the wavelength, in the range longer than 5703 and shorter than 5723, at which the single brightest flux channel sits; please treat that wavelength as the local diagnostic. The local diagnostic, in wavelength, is 5722.03 angstroms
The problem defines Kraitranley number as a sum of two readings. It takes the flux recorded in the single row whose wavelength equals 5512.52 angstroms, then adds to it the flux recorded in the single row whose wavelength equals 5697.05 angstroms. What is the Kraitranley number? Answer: 17.4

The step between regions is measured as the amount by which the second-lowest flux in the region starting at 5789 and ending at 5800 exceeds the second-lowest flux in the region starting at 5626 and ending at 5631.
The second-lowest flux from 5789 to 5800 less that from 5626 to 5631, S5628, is 0.7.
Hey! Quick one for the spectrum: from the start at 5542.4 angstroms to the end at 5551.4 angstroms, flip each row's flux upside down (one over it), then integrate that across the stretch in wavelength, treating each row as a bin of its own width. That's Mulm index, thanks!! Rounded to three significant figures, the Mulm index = 1.03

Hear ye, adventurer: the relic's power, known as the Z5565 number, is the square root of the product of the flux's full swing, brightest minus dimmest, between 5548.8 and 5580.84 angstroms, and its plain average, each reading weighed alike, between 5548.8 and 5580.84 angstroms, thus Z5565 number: 3.6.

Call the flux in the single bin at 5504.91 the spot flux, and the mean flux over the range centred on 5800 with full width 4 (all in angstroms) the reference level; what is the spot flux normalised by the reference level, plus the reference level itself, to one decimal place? 9.7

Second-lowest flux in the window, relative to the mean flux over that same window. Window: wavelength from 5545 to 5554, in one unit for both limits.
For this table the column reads 0.991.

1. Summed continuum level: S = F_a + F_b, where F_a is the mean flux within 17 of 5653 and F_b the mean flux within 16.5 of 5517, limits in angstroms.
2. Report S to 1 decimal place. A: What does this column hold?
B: 16.8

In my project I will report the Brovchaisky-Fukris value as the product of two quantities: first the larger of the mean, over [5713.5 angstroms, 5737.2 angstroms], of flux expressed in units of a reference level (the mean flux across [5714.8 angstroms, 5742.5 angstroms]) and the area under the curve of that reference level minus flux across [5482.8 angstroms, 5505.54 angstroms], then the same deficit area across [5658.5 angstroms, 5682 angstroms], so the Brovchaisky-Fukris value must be 48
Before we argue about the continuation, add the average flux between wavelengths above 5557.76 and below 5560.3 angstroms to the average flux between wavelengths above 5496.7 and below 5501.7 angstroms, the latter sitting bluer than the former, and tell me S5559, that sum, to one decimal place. 17.8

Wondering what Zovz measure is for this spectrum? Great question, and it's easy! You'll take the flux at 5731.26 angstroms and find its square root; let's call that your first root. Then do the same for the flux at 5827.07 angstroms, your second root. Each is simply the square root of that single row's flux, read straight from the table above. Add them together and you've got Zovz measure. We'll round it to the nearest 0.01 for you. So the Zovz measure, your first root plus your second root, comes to 6.03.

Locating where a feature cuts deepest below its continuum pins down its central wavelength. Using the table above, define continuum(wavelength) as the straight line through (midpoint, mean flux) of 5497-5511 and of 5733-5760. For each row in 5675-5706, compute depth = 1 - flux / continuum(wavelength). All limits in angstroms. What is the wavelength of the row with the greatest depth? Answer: 5687.87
